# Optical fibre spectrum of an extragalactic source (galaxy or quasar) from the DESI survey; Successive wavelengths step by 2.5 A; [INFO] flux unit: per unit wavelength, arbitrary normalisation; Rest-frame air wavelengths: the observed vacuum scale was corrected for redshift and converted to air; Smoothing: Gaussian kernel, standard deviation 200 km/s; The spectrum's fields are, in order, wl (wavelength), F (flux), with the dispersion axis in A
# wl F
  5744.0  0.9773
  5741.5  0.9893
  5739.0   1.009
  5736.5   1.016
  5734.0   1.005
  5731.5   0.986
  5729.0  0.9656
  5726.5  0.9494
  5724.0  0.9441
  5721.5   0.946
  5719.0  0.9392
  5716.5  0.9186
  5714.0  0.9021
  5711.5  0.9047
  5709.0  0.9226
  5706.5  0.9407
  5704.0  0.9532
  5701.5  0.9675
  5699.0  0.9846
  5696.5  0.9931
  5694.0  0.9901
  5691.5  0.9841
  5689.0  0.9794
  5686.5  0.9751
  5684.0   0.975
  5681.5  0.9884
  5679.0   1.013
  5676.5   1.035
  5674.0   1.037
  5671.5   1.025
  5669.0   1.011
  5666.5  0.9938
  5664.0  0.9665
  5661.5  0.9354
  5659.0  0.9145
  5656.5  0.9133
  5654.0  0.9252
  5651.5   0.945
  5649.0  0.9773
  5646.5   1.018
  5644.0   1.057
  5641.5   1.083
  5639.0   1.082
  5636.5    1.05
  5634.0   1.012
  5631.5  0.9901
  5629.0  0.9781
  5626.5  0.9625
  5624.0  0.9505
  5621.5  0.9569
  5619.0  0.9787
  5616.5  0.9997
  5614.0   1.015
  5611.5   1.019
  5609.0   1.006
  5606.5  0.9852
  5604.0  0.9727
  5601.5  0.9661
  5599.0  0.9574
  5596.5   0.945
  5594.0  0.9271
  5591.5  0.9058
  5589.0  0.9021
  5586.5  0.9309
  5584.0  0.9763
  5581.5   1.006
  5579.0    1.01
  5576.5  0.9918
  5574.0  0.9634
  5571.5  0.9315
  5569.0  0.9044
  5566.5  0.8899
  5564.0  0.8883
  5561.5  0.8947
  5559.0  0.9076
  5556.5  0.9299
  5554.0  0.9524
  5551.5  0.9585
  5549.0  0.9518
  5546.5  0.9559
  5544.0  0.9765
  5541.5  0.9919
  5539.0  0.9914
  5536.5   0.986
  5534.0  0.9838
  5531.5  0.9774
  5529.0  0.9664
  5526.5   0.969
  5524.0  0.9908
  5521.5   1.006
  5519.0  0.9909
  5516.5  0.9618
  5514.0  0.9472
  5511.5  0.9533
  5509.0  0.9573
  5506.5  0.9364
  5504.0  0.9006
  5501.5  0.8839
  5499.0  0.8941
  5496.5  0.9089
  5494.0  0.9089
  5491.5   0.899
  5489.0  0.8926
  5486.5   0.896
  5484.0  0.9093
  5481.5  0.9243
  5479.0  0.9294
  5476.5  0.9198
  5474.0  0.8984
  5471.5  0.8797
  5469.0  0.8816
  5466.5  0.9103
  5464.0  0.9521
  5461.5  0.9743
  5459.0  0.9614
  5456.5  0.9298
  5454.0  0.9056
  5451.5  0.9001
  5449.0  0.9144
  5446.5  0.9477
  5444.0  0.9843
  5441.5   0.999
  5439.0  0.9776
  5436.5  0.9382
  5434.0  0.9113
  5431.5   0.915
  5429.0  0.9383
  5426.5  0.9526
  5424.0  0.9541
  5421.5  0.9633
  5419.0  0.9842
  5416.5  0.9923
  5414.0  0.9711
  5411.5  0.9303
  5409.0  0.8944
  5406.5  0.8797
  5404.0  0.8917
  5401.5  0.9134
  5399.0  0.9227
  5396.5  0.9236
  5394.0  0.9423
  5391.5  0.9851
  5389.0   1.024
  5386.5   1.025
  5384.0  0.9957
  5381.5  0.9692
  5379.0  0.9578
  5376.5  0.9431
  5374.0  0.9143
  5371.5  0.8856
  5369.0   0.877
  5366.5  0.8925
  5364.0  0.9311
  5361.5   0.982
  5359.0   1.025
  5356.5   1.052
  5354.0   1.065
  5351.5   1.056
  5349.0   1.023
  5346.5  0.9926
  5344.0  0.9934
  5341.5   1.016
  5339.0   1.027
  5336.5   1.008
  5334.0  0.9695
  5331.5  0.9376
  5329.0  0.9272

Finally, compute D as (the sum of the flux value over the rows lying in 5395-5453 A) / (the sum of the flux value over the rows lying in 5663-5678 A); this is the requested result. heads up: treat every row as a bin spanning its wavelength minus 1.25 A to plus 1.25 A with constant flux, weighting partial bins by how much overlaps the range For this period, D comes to 3.6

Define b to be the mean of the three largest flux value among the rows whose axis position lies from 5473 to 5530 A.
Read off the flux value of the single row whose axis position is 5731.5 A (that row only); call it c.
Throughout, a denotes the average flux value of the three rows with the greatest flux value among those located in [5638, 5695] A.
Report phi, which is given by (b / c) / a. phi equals 0.940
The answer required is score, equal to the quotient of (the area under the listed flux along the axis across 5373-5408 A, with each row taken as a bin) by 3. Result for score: 11.1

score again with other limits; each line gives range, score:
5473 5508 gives 10.6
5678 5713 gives 11.3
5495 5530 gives 11.1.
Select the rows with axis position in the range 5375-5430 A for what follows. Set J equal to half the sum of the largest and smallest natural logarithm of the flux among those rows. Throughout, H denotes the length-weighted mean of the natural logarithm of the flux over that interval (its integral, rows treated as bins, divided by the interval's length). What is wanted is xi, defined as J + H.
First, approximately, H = -0.050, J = -0.052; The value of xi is -0.10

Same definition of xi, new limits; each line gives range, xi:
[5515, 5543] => -0.03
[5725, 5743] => -0.03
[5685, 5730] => -0.10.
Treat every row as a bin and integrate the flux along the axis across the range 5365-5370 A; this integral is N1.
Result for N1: 4.4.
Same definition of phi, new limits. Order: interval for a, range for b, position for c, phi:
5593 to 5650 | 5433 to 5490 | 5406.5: 1.045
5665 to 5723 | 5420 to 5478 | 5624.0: 1.006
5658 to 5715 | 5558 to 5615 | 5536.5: 0.997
